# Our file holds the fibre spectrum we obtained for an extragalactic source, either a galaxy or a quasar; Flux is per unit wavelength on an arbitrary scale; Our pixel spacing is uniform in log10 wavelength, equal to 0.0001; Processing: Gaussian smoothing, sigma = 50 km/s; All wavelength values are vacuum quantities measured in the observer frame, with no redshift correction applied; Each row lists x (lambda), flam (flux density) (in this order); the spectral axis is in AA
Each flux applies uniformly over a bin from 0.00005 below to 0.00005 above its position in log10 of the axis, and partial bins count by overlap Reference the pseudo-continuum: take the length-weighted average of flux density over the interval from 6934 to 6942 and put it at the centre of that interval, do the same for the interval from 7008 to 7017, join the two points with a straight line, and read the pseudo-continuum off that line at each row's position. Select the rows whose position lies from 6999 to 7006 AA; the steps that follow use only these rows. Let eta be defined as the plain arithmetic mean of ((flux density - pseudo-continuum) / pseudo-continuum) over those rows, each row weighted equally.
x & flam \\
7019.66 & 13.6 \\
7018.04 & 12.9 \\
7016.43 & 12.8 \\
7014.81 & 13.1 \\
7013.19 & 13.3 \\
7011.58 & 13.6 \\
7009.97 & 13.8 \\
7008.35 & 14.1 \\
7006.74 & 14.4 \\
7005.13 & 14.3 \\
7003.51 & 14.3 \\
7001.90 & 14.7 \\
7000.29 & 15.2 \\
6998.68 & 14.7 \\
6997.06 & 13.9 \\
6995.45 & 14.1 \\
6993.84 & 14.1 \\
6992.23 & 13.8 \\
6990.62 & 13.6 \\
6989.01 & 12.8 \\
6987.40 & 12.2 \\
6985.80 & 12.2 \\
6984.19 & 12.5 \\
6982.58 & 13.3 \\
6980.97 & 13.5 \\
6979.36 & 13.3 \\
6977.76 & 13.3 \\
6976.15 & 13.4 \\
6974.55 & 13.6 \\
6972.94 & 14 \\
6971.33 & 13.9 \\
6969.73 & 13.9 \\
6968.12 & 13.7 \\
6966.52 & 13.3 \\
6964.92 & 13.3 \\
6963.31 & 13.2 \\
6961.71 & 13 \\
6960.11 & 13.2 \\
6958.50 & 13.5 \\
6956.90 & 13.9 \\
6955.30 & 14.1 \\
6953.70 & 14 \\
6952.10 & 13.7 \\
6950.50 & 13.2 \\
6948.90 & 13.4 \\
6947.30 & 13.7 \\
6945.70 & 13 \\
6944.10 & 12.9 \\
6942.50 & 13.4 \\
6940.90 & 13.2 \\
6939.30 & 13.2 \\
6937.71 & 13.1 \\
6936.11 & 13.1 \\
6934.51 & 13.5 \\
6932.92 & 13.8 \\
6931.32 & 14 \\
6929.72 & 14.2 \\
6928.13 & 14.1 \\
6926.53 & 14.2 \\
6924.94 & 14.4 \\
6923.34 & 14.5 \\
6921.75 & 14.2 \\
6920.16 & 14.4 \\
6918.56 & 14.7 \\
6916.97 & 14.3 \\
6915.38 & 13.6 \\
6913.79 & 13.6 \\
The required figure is 0.09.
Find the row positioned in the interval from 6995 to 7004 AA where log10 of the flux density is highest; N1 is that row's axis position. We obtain 7000.29 AA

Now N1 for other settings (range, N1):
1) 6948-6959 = 6955.30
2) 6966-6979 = 6972.94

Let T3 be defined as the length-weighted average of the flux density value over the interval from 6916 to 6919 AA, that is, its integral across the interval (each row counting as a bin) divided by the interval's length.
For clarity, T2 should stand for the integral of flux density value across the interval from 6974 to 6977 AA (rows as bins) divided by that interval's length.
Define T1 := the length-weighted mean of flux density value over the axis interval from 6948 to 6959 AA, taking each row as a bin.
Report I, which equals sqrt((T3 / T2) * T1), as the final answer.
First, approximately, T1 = 13.7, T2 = 13.5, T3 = 14.4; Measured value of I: 3.83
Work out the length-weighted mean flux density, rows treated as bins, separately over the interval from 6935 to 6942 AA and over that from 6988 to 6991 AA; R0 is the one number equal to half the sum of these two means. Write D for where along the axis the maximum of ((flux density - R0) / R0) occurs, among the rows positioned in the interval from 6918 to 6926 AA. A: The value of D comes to 6918.56 AA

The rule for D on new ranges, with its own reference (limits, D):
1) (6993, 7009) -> 7000.29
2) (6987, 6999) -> 6998.68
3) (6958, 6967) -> 6958.50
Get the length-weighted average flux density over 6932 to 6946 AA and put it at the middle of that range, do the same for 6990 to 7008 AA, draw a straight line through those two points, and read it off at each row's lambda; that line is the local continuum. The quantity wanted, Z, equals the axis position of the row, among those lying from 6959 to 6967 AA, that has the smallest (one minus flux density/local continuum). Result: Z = 6964.92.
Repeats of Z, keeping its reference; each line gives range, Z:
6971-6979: 6972.94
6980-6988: 6980.97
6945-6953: 6947.30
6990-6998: 6993.84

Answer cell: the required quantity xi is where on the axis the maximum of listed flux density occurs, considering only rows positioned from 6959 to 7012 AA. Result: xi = 7000.29 AA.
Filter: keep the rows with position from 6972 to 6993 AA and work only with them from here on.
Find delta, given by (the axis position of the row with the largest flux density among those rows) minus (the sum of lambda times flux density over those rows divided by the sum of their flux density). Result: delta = -9.5 AA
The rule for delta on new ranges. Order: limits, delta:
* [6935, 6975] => -0.2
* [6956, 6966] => -4.0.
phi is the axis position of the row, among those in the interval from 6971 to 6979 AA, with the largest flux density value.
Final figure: 6972.94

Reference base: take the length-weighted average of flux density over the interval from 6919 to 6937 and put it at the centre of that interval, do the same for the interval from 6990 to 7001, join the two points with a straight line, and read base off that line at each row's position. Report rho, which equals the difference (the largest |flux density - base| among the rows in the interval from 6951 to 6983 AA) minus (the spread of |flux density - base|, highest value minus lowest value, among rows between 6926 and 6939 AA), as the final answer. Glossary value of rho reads 0.2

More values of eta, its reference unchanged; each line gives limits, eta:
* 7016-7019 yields -0.04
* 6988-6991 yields -0.01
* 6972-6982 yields 0.01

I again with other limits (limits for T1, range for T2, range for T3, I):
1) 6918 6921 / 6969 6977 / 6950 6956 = 3.81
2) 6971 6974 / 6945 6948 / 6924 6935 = 3.82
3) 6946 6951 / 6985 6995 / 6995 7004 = 3.84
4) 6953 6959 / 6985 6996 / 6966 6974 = 3.80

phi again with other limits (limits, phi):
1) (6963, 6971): 6969.73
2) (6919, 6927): 6923.34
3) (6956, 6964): 6956.90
